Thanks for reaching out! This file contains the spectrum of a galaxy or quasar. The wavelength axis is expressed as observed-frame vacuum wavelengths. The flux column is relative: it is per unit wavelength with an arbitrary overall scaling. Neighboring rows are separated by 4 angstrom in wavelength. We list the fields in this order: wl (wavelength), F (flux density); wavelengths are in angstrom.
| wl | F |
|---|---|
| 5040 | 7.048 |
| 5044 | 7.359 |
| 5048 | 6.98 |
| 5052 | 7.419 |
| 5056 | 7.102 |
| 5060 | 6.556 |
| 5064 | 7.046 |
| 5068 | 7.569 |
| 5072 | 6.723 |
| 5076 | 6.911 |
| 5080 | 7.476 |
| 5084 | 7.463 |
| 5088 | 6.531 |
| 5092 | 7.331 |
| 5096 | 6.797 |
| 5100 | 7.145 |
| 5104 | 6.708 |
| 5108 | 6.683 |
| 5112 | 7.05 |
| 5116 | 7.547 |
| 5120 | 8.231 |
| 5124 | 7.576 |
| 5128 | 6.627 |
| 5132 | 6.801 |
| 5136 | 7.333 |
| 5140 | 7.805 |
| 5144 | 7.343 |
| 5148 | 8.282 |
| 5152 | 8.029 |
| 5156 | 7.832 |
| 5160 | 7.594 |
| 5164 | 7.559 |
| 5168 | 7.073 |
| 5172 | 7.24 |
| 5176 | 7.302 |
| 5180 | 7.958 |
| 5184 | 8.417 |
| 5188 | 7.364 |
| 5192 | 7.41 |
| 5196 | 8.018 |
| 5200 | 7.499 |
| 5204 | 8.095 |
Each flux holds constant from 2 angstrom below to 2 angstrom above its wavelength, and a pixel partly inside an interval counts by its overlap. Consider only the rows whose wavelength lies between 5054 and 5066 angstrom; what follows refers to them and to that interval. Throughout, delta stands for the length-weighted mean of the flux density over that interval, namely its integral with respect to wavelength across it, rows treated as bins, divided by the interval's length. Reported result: 6.90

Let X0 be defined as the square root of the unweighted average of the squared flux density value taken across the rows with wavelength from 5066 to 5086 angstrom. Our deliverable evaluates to 7.24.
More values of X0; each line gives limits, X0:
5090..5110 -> 6.94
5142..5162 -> 7.82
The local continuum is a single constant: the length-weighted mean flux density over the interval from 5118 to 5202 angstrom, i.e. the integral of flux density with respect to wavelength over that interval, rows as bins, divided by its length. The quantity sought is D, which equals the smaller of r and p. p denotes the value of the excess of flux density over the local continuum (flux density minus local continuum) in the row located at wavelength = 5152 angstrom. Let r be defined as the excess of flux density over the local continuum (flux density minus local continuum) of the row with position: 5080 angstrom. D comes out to -0.11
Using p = 0.4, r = -0.1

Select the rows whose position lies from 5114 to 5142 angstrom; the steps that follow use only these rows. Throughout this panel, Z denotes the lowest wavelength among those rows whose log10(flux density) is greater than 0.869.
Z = 5116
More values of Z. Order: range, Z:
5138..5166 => 5140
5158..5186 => 5160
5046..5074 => 5052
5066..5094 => 5068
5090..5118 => 5116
